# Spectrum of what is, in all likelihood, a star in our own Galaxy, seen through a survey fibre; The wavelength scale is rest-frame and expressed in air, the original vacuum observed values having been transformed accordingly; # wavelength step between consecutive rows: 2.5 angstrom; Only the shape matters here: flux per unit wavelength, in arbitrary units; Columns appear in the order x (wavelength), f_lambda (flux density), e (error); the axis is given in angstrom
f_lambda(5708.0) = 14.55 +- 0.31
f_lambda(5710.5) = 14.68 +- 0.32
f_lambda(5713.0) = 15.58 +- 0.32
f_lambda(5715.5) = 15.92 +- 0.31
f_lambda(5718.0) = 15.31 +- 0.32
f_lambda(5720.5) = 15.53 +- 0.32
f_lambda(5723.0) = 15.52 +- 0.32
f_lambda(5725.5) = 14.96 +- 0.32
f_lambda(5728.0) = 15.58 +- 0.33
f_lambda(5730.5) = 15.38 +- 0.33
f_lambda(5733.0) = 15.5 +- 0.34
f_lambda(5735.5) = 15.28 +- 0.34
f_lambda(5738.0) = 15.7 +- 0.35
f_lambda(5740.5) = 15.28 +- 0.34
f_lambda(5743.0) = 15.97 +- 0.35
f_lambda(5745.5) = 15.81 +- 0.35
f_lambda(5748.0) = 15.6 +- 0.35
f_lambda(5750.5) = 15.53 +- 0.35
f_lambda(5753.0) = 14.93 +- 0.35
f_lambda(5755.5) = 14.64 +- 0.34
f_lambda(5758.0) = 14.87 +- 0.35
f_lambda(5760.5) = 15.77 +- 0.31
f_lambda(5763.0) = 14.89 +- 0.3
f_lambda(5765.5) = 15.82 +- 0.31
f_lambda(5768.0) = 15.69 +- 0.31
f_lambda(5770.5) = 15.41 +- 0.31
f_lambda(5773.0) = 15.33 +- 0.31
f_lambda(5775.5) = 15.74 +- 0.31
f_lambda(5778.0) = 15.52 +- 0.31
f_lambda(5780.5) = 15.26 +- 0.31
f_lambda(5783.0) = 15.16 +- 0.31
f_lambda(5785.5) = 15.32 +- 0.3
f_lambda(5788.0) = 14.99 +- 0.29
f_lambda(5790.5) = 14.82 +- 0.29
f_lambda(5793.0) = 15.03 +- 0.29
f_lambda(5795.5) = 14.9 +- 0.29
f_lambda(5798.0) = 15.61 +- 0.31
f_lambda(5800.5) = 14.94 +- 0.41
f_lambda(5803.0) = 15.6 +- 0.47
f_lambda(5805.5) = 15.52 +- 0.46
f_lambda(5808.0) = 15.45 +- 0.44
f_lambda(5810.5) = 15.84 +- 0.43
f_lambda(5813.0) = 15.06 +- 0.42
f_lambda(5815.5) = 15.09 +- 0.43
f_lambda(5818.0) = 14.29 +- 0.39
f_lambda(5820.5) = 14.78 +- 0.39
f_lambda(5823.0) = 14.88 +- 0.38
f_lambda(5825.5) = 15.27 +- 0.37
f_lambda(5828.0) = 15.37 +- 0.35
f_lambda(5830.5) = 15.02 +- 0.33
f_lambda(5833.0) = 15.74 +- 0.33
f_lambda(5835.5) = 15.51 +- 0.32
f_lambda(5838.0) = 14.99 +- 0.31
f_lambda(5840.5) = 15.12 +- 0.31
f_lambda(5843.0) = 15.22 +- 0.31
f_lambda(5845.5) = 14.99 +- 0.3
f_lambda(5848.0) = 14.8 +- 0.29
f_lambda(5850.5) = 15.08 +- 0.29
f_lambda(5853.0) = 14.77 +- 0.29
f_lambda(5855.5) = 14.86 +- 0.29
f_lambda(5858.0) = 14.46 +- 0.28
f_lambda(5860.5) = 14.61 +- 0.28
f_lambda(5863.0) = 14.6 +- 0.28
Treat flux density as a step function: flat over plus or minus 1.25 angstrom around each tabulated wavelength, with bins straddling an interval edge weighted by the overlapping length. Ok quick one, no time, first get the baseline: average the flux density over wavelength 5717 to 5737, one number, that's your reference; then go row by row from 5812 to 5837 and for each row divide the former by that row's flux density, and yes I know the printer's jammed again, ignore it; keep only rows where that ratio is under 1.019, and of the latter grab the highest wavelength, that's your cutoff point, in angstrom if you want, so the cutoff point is 5835.5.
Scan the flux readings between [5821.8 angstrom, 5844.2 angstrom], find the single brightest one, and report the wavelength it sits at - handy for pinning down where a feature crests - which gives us 5833.0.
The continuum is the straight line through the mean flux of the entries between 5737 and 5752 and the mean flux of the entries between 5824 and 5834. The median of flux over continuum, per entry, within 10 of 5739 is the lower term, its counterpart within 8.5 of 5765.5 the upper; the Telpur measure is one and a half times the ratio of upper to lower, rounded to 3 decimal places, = 1.497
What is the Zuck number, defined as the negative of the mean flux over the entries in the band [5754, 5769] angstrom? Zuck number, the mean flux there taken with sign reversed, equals -15.3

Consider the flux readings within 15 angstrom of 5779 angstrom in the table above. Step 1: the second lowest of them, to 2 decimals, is 14.99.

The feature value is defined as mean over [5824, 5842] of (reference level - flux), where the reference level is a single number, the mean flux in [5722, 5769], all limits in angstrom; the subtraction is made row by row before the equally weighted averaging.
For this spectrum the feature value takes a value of 0.12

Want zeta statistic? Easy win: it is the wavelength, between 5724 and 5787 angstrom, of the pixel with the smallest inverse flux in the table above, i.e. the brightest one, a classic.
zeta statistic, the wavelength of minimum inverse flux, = 5743.0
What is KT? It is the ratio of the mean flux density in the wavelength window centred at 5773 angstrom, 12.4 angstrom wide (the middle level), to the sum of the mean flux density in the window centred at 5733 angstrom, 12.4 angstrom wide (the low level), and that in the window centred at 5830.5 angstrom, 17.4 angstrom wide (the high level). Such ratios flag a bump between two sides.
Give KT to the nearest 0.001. 0.505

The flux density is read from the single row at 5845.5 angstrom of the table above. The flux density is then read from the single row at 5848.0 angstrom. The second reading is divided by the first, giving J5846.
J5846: 0.987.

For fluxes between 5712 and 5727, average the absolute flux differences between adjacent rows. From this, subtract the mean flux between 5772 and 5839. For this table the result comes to -14.88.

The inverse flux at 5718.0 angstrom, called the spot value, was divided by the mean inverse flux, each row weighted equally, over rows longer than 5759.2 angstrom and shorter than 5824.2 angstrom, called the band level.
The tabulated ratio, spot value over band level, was 1.00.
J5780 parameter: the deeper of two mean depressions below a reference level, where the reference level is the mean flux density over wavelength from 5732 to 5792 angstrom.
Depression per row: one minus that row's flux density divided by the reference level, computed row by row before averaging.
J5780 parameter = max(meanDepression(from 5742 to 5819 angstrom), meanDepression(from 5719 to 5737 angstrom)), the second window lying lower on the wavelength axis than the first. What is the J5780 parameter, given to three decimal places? 0.004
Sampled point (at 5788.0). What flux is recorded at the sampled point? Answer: 14.99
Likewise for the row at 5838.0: 14.99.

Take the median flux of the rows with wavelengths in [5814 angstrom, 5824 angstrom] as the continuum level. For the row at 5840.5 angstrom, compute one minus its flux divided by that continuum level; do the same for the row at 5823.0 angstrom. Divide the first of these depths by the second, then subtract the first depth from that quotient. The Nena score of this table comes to 5.82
